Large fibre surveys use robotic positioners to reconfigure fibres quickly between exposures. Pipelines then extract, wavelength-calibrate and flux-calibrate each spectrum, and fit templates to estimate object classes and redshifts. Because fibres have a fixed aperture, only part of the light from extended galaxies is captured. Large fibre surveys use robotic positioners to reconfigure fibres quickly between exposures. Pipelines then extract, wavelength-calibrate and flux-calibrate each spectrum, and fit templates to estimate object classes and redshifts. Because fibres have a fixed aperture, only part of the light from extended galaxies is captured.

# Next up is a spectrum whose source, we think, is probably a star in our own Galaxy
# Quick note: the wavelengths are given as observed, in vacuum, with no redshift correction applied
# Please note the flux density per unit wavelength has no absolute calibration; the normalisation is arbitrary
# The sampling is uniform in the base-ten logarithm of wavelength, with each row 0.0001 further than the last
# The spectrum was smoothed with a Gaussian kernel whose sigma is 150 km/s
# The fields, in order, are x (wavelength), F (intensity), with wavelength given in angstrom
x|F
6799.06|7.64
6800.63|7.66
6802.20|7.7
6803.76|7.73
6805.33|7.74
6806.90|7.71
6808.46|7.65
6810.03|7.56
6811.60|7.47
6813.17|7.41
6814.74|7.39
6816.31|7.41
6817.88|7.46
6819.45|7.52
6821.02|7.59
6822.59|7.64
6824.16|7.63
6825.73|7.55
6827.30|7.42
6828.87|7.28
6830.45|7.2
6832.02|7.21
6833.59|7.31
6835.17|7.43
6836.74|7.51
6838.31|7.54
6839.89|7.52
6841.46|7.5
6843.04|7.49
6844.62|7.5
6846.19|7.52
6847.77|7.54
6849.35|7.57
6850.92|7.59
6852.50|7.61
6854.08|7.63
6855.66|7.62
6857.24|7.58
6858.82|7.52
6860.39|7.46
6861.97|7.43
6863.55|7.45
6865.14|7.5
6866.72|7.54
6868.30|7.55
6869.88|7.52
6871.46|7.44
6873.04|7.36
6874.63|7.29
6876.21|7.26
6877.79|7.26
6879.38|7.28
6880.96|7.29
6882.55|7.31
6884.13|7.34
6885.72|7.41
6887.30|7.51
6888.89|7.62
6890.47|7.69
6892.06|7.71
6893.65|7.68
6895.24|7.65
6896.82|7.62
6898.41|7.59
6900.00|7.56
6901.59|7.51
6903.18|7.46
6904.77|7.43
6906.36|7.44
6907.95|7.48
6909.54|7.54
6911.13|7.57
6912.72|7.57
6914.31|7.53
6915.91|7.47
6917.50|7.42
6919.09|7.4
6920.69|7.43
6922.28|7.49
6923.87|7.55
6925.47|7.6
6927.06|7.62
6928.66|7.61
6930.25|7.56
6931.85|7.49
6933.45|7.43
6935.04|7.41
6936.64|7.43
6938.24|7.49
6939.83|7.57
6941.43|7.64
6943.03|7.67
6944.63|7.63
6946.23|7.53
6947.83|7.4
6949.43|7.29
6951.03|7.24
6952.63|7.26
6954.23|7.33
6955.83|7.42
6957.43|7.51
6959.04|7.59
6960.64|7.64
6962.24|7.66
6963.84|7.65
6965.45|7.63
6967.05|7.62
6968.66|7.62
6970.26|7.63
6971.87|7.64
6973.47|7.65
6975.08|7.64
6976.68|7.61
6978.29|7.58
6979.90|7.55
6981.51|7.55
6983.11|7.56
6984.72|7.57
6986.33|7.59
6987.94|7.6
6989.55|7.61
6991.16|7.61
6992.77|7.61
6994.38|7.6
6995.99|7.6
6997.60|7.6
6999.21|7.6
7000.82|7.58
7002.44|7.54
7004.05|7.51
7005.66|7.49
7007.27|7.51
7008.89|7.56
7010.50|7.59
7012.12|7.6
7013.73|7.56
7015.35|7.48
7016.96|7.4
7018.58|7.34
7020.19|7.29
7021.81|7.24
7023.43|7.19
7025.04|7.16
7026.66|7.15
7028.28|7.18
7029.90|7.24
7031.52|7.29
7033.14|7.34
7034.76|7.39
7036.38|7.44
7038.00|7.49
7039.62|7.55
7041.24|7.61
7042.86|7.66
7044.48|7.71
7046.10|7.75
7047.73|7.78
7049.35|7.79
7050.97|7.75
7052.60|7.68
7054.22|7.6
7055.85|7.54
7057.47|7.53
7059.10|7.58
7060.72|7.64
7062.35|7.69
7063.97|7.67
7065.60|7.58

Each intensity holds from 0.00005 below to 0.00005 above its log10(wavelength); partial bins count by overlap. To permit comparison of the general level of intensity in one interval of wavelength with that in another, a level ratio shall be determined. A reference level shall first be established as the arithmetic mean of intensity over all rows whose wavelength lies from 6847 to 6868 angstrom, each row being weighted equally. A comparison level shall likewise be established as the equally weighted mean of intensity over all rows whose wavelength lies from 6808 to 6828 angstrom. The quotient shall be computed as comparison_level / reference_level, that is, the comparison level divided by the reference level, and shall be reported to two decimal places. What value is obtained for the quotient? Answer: 1.00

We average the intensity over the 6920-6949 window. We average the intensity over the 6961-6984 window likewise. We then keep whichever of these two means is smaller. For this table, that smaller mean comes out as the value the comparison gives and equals 7.53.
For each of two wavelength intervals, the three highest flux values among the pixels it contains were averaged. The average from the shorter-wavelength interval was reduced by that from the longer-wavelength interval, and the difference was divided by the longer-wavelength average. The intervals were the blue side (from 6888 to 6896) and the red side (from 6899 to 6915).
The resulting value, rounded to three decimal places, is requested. 0.017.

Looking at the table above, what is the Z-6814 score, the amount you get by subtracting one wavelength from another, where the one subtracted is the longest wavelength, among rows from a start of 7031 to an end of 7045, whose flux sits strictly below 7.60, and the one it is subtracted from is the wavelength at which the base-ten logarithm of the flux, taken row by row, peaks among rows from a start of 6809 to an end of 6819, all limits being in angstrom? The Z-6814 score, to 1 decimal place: -229.6 angstrom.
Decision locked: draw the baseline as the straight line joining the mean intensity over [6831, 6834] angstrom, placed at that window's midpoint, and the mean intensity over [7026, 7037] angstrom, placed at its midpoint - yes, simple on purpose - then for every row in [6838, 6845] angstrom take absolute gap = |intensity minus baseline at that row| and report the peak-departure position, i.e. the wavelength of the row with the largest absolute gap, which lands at 6838.31 angstrom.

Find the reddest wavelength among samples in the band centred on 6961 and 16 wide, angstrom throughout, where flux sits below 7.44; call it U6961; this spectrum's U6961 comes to 6955.83 angstrom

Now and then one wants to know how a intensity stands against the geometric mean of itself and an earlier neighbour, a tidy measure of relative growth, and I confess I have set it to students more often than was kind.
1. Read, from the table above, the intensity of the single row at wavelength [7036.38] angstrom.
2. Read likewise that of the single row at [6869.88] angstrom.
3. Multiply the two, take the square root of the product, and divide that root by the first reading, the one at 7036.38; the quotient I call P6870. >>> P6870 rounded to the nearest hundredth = 1.01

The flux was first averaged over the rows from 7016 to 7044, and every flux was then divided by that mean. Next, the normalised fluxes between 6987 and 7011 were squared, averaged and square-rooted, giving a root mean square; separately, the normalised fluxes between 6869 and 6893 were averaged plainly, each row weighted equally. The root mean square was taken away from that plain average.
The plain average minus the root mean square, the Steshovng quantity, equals -0.021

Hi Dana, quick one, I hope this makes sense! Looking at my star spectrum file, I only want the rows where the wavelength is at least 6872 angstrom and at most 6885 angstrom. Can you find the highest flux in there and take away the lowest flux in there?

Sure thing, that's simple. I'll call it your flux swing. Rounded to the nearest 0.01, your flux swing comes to 0.10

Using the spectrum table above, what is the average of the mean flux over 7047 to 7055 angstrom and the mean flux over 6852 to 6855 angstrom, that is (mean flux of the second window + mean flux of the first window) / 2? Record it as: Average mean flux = 7.67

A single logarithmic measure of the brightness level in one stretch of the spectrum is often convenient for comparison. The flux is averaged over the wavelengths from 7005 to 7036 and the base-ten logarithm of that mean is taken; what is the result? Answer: 0.867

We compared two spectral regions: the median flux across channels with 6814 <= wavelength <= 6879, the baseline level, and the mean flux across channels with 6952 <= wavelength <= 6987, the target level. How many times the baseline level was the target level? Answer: 1.009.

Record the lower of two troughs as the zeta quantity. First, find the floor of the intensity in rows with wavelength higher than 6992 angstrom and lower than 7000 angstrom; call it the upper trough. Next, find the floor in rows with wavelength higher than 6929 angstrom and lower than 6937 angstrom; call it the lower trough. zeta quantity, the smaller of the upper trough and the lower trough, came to 7.41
